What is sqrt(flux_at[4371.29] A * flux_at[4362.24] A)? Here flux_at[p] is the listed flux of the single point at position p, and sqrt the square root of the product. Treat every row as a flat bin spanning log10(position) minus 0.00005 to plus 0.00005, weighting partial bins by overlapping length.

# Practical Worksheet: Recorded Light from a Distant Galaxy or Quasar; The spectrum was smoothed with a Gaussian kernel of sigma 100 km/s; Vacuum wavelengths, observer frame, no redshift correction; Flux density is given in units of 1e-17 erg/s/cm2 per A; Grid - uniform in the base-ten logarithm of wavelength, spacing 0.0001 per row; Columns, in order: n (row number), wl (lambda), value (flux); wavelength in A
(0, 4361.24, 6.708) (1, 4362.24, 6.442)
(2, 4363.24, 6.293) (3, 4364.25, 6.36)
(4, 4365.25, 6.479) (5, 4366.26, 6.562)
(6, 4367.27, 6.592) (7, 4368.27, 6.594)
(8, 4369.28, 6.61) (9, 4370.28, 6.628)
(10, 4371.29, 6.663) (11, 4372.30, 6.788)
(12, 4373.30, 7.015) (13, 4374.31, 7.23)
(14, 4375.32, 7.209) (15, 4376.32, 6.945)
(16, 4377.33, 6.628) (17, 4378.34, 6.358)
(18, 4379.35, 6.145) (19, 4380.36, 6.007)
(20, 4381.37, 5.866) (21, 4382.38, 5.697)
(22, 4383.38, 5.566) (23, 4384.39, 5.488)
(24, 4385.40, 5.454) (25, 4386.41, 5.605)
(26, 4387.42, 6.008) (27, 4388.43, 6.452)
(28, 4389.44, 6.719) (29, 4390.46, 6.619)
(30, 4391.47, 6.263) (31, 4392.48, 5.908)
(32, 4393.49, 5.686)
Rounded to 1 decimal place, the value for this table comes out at 6.6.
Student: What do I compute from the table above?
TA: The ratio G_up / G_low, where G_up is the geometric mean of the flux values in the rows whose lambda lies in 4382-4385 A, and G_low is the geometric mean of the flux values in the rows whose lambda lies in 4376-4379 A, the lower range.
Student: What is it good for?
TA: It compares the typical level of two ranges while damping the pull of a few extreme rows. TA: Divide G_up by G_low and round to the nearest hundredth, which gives 0.84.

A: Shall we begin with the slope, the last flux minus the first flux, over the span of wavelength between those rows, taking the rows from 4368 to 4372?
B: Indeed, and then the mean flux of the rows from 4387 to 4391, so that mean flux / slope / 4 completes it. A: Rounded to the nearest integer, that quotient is 71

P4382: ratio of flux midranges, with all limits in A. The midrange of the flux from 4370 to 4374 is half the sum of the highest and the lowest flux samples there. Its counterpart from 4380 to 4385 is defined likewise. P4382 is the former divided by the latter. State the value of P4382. 1.19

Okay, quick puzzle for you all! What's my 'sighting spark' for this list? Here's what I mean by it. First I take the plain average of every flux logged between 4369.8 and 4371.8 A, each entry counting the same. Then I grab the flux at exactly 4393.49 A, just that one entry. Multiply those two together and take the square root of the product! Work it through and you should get 6.1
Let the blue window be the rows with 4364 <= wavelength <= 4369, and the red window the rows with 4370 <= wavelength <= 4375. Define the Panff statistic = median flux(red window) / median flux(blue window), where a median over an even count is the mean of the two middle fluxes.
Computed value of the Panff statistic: 1.03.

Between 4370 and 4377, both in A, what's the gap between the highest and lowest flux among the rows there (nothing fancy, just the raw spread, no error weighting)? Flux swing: 0.60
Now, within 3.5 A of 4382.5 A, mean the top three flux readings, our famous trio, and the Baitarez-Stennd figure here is 6.0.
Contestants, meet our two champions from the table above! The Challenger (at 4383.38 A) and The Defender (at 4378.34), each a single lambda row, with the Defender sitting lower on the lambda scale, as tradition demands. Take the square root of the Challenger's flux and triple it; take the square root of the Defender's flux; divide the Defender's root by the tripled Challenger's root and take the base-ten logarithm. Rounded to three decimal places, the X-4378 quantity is -0.448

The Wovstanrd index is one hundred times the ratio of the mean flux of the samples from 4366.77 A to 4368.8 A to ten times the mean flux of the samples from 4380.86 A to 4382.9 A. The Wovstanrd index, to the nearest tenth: 11.4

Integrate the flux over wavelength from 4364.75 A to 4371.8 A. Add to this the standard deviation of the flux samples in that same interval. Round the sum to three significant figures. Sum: 46.5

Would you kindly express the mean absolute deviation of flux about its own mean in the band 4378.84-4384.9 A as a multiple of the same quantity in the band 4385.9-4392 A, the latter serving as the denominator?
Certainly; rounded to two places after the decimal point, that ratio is 0.66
